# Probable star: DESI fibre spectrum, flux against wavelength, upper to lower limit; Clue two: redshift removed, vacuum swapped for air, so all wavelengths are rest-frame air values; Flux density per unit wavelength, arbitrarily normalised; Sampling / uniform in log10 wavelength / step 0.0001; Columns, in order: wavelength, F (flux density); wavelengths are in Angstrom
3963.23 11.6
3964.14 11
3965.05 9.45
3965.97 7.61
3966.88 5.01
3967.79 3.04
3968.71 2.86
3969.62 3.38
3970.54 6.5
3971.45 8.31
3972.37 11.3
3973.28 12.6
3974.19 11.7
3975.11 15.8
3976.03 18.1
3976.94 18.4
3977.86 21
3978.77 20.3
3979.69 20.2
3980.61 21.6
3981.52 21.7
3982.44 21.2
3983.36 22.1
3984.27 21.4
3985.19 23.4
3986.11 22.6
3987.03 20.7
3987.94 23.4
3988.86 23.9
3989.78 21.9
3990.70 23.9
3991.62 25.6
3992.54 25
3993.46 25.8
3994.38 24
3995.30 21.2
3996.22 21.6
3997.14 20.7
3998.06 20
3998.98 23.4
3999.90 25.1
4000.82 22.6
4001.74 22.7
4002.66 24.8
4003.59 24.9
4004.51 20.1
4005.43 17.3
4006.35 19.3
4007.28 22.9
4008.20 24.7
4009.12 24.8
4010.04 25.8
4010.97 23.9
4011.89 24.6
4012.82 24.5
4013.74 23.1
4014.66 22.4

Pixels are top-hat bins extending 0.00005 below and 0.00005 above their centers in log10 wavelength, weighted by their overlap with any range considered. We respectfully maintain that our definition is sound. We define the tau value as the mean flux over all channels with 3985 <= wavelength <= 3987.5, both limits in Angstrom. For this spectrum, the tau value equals 22.2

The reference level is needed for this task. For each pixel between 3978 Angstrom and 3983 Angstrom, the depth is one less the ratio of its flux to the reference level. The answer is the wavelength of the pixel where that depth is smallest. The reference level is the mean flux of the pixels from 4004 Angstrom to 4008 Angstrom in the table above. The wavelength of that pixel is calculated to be 3981.52 Angstrom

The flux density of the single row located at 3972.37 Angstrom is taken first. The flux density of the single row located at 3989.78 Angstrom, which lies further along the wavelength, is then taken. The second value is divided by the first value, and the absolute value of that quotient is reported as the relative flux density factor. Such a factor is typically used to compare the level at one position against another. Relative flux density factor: 1.9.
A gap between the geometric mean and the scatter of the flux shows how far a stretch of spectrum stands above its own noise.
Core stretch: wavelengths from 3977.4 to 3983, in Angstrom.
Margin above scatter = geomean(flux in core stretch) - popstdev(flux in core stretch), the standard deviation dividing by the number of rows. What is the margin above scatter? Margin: 20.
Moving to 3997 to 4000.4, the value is 20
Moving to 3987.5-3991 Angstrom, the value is 22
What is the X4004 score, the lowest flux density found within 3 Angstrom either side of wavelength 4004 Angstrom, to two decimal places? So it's 17.30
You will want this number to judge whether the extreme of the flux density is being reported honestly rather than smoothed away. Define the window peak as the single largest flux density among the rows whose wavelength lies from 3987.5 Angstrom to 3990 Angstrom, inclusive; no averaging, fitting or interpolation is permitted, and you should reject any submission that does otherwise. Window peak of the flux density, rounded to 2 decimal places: 23.90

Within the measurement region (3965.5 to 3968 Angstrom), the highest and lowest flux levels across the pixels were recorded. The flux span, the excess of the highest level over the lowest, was 5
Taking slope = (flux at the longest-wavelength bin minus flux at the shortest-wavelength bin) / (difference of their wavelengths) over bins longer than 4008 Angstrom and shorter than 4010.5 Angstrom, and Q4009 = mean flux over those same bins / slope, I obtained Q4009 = 42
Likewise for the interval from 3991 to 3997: -27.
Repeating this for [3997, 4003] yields 31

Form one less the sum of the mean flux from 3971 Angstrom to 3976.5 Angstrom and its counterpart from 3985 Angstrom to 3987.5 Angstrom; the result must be -34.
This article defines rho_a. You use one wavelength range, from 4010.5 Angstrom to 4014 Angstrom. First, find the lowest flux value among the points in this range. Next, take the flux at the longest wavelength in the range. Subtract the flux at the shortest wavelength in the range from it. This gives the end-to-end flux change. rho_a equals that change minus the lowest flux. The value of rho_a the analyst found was -24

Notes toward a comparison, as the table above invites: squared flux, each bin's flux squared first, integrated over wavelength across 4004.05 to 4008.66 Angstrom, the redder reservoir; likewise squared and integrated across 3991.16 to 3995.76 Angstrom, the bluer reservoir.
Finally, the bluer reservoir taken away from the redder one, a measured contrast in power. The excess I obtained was -693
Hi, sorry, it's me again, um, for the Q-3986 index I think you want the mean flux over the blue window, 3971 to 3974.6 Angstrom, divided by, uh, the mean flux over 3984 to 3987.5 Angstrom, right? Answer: 0.50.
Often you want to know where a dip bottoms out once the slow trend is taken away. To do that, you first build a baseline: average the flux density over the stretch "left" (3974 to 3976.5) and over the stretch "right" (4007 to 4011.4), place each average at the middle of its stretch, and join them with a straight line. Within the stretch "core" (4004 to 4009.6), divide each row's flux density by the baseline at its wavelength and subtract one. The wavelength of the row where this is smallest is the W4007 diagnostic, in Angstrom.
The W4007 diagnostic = 4005.43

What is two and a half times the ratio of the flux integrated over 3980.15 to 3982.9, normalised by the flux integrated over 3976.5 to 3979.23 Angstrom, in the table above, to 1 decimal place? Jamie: 2.7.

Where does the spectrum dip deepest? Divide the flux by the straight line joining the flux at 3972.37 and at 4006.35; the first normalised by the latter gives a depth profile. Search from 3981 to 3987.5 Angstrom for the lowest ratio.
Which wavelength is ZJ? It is 3987.03 Angstrom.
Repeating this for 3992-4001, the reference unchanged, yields 3998.06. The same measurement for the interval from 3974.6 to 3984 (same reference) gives 3975.11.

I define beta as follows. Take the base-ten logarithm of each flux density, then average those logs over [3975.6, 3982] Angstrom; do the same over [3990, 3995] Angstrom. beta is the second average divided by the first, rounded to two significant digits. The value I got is 1.1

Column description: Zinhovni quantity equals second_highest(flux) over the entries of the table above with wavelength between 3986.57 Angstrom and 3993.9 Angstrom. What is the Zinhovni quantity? 25.6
